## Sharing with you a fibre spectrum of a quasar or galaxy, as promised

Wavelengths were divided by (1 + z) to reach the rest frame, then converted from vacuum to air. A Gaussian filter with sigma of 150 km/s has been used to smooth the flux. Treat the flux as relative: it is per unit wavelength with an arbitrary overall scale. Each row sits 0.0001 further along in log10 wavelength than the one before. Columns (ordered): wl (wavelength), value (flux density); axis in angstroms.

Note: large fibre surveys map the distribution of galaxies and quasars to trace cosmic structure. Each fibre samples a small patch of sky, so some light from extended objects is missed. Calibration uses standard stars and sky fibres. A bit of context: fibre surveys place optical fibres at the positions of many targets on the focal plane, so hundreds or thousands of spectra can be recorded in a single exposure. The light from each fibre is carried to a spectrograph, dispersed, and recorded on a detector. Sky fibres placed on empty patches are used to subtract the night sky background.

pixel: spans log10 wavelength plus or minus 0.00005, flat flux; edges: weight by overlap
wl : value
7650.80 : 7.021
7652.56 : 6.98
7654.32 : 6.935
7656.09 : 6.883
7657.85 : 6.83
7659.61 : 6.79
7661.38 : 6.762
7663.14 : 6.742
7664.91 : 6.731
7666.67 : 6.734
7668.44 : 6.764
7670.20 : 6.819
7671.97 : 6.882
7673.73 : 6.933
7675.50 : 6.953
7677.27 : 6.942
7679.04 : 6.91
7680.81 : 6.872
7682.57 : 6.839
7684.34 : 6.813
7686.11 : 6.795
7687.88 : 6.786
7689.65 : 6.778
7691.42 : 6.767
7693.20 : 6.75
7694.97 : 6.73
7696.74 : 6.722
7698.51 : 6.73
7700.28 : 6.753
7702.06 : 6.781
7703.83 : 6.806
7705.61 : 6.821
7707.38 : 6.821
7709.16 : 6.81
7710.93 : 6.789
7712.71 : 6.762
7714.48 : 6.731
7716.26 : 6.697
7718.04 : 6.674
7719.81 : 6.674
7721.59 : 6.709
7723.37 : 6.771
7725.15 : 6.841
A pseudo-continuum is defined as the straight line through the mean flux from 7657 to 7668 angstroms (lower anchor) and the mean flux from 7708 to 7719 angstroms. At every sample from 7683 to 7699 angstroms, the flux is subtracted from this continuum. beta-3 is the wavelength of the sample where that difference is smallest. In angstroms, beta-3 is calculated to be 7684.34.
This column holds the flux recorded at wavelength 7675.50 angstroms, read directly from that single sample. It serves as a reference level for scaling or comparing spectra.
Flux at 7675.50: 6.953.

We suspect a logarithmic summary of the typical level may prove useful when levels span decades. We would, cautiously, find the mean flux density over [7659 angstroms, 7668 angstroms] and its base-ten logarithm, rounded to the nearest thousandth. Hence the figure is 0.829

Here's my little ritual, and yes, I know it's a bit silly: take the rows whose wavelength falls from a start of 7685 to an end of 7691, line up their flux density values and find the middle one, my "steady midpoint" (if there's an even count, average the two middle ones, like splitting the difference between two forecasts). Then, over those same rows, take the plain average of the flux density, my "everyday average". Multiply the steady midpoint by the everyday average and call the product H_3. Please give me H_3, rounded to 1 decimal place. 46.1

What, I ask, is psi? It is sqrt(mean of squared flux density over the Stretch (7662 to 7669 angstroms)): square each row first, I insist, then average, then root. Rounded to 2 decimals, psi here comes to 6.74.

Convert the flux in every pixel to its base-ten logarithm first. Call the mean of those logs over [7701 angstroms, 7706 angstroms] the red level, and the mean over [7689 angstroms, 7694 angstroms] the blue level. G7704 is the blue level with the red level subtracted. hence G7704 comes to -0.002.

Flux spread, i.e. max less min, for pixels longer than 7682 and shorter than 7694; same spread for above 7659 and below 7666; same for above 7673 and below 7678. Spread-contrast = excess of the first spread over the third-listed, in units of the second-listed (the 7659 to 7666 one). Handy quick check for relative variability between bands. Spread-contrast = 1.2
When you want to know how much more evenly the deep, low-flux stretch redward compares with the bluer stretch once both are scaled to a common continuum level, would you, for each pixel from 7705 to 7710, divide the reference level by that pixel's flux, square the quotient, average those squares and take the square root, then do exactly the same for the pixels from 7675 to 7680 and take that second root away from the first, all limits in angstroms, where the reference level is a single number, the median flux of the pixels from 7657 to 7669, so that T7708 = 0.017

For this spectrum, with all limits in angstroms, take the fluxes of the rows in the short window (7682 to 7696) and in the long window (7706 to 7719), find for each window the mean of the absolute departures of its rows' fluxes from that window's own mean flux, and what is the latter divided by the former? 1.8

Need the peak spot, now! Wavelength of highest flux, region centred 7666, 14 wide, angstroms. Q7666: 7671.97 angstroms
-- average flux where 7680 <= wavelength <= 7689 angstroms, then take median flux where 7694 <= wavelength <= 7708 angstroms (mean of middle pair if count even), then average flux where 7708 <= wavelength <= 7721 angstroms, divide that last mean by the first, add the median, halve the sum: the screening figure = 3.88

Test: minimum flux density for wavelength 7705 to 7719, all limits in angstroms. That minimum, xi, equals 6.674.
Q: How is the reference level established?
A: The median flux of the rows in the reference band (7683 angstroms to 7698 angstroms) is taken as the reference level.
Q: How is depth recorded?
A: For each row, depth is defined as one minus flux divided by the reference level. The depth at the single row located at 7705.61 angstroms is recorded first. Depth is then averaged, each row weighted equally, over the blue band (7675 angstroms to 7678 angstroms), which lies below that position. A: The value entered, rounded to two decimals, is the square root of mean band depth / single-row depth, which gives 1.90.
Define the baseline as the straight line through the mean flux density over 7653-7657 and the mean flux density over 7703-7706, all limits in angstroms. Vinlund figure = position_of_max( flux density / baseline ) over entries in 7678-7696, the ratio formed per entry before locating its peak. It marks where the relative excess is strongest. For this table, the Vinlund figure 7679.04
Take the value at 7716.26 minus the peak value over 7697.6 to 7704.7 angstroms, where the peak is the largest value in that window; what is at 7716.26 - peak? -0.11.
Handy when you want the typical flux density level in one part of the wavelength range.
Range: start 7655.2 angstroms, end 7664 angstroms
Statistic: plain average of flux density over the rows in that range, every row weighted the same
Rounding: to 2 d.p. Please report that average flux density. 6.80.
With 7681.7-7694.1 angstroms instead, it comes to 6.79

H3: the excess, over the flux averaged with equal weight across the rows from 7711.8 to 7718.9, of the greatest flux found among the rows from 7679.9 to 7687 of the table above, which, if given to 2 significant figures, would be 0.16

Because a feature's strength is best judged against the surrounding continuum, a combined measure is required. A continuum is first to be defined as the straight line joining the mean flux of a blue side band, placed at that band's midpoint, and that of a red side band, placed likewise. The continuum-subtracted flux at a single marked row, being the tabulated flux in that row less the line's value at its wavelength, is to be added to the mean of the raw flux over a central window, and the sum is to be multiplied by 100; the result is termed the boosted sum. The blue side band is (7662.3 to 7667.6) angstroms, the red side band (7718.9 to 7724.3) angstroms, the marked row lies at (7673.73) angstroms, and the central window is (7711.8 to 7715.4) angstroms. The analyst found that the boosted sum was 695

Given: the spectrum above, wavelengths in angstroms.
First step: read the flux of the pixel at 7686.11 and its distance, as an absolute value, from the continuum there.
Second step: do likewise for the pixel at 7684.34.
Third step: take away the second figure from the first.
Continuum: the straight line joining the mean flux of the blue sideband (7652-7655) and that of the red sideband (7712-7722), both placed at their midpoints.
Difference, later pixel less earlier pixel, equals 0.011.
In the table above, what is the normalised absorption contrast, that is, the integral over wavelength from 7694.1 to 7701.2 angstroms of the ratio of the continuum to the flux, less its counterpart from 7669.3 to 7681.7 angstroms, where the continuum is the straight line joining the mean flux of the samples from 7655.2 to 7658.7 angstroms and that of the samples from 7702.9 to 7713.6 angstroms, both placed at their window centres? -5.1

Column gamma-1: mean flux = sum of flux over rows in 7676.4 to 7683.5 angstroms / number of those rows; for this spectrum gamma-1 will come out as 6.89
